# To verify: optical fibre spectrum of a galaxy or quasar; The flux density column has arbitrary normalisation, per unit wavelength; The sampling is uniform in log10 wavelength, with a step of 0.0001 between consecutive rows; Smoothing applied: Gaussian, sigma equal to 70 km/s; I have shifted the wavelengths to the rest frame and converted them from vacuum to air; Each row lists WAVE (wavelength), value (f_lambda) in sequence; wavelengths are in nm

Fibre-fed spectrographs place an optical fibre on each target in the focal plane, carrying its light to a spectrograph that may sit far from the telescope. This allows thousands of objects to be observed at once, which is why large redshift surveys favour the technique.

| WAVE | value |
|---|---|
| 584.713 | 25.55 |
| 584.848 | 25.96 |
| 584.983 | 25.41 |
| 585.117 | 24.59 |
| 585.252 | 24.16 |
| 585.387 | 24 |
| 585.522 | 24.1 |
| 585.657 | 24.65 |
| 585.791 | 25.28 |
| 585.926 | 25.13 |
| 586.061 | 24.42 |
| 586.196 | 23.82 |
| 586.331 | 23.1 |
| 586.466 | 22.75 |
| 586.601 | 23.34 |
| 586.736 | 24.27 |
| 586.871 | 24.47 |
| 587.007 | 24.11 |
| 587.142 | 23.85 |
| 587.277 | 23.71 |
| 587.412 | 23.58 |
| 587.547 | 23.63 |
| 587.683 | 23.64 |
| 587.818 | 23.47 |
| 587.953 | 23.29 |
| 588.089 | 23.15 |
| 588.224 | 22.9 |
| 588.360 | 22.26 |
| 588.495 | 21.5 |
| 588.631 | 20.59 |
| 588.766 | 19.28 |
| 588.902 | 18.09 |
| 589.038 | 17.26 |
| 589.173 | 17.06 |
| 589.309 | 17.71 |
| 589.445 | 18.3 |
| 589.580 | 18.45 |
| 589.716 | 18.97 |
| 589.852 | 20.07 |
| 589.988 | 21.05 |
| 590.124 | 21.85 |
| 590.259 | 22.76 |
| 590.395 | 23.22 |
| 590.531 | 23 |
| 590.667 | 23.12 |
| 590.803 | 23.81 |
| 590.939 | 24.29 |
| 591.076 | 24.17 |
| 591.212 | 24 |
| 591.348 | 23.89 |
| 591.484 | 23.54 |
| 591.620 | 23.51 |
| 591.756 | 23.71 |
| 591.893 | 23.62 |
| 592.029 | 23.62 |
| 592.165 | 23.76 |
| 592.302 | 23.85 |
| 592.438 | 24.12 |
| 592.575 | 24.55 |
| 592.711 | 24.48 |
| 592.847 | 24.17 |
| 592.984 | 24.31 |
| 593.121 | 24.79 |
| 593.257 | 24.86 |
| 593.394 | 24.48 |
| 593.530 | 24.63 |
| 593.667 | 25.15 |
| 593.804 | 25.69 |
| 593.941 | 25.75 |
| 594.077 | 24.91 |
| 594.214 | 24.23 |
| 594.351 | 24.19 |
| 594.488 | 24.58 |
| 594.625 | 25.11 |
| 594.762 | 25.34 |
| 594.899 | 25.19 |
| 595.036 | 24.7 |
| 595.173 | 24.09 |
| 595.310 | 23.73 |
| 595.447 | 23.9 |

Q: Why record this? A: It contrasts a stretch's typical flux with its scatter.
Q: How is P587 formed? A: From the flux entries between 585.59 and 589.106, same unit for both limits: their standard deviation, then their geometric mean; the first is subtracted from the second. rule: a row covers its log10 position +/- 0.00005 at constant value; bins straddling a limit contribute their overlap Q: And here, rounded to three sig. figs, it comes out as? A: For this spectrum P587 20.8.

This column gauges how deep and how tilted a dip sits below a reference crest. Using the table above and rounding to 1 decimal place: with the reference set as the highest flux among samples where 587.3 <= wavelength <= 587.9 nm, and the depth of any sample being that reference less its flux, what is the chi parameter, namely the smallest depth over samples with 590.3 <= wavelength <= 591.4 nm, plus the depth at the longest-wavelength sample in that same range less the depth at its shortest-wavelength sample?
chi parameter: -1.3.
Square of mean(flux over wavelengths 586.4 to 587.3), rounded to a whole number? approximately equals 566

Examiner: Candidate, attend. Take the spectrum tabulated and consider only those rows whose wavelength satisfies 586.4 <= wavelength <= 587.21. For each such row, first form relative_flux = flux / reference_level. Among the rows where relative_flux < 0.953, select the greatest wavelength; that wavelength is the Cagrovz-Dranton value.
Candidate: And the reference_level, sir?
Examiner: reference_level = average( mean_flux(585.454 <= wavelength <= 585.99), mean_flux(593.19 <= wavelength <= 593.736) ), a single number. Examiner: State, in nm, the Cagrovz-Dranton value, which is 586.601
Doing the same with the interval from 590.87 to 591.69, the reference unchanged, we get 591.620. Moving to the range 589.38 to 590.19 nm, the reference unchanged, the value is 590.124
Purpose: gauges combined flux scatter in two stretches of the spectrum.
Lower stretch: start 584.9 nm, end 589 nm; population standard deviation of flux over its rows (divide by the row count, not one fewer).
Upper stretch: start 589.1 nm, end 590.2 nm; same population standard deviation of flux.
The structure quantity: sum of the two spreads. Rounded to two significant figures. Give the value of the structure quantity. 3.2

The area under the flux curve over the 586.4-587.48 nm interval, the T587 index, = 26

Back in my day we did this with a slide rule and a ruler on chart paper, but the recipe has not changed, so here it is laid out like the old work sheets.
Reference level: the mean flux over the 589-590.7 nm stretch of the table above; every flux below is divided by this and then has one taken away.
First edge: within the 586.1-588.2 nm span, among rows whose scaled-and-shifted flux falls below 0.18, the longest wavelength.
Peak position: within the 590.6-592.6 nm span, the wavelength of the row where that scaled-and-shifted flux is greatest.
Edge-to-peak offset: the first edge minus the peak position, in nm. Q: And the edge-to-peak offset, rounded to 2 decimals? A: -4.49 nm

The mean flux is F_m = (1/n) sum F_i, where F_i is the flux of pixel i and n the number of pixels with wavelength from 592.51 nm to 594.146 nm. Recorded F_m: 24.8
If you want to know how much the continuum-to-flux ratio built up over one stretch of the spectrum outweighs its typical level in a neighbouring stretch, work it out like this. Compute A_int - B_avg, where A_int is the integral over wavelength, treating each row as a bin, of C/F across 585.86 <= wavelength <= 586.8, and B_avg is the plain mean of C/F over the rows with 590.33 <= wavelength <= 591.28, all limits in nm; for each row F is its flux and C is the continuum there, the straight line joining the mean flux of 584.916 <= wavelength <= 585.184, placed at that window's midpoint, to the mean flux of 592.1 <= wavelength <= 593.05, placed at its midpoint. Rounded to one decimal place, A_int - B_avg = 0.0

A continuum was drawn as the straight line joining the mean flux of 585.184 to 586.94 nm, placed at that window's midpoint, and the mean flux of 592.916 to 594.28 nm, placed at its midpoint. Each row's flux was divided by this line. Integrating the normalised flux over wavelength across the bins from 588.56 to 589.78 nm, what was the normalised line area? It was 0.920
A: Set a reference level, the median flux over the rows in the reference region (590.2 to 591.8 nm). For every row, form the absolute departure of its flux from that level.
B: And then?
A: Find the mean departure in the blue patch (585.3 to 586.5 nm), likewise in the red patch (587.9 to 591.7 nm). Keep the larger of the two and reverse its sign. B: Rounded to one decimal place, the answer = -2.3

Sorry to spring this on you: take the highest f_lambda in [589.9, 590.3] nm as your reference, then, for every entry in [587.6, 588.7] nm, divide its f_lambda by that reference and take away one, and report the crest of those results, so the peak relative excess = 0.039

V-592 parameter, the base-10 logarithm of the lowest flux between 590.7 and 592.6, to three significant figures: 1.37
